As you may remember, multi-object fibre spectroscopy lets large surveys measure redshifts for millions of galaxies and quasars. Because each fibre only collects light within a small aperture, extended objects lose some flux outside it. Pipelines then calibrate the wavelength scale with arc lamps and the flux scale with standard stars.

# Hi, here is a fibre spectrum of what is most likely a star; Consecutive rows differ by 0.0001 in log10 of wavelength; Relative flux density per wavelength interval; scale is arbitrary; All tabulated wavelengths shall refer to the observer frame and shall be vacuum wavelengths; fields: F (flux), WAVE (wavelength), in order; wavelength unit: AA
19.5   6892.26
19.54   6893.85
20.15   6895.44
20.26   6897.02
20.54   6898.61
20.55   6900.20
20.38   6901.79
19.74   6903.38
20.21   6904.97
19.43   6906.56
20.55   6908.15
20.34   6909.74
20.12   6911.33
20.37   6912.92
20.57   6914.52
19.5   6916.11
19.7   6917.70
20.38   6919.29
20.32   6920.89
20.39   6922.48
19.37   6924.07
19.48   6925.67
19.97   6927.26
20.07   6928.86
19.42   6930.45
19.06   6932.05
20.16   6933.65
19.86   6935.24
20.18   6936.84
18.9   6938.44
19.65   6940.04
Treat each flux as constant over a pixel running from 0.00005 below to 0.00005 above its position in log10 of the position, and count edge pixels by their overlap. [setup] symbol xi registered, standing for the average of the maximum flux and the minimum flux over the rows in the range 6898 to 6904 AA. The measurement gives 20.1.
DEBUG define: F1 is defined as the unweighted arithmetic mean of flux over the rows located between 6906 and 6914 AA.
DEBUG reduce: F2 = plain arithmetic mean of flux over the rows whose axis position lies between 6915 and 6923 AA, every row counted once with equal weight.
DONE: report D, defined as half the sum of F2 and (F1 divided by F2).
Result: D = 10.5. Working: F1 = 20.2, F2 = 20.1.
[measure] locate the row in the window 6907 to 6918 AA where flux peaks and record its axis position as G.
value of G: 6914.52 AA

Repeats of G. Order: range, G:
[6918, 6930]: 6922.48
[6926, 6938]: 6936.84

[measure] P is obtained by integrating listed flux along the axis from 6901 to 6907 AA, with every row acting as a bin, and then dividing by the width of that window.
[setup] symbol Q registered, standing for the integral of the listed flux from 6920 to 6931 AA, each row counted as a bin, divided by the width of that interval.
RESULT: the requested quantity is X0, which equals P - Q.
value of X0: 0.1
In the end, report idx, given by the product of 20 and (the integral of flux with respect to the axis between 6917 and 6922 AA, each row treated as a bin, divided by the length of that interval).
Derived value 403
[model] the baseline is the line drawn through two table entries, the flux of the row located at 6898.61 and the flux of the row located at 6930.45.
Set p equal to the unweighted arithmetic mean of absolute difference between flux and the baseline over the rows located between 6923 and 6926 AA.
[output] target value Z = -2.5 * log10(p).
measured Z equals 1.8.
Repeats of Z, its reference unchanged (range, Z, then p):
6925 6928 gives 1.4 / 0.27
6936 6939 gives 0.5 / 0.61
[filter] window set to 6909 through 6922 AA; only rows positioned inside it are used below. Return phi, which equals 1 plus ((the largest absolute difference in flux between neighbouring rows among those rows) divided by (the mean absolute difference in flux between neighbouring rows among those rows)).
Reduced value 3.8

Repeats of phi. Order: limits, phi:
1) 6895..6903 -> 3.0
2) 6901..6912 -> 3.0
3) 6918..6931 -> 3.9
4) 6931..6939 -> 2.7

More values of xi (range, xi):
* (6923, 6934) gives 19.6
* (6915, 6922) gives 19.9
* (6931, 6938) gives 19.6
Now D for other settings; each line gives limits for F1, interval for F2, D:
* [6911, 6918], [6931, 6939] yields 10.3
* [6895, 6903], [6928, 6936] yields 10.4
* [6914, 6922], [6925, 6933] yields 10.3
